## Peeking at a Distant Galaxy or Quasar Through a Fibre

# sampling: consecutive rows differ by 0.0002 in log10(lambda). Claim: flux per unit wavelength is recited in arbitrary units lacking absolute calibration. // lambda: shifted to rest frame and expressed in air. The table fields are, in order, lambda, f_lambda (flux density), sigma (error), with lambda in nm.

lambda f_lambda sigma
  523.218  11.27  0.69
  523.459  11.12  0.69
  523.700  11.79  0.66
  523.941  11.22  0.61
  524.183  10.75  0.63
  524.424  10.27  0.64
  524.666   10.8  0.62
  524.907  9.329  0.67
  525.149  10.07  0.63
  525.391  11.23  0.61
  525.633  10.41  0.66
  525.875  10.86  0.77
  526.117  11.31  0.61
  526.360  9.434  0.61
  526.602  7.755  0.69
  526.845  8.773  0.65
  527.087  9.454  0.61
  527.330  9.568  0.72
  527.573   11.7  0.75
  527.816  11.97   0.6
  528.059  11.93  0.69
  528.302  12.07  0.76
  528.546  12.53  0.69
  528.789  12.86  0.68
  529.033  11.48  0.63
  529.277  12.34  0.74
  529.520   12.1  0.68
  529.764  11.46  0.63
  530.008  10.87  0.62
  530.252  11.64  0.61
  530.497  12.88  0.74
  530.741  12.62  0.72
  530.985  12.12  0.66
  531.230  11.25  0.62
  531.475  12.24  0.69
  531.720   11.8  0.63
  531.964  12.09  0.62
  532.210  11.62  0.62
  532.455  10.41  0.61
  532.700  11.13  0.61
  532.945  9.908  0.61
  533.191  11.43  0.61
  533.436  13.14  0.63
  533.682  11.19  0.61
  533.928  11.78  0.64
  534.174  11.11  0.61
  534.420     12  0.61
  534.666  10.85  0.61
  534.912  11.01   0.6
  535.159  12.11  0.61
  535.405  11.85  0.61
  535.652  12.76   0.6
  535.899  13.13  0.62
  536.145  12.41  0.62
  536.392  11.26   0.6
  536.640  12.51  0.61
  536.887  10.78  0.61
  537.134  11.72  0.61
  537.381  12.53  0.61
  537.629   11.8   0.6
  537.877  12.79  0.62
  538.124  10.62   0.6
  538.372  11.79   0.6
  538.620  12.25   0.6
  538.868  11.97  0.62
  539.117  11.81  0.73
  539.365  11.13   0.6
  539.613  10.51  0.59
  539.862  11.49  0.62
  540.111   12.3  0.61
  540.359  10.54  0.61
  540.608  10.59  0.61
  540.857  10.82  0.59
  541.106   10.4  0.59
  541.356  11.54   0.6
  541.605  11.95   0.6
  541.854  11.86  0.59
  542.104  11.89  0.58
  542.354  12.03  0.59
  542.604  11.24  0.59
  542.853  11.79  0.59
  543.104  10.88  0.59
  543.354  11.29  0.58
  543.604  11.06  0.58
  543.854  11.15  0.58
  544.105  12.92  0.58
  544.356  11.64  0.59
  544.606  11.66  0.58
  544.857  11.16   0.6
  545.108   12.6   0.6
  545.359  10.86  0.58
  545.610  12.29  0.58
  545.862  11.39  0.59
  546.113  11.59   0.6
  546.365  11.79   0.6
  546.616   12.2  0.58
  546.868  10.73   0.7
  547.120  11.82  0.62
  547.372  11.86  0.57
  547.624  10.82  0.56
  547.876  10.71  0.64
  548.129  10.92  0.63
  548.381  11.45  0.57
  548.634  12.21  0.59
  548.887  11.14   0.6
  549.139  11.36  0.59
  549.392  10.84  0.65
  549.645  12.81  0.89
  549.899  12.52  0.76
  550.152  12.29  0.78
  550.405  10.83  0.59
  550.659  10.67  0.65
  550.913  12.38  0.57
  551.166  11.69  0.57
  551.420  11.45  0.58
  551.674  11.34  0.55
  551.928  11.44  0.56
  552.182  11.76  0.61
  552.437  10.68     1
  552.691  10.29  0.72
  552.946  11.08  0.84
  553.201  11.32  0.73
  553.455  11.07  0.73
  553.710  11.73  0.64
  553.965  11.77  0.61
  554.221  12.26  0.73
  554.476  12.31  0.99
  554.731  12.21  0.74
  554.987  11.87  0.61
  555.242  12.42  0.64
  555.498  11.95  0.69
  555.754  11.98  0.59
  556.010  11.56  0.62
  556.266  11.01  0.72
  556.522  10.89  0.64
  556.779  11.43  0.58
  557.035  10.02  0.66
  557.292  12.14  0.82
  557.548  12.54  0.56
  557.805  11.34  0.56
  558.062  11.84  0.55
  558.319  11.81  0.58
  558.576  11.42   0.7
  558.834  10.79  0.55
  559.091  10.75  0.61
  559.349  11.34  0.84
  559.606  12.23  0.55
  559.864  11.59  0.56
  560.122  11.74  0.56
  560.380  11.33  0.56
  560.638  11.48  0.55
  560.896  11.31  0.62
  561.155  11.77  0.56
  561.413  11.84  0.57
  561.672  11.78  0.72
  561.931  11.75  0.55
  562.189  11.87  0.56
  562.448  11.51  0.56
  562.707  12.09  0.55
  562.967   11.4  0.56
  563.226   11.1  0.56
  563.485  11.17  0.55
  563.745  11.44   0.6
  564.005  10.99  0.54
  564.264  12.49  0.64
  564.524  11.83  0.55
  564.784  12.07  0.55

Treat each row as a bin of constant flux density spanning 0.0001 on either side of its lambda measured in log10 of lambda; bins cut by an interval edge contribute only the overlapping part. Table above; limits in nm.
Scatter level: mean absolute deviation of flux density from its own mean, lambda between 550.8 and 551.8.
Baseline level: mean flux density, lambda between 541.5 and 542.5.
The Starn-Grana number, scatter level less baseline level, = -11.6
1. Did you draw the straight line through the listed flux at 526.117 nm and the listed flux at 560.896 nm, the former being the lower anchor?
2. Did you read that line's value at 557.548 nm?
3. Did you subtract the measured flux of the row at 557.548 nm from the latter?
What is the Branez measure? -1.2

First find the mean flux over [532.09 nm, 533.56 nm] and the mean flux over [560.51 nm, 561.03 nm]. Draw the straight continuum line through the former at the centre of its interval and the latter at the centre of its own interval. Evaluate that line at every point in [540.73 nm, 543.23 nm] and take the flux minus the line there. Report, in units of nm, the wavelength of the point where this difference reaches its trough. 541.106 nm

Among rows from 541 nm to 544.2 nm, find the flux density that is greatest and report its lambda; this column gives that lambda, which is 544.105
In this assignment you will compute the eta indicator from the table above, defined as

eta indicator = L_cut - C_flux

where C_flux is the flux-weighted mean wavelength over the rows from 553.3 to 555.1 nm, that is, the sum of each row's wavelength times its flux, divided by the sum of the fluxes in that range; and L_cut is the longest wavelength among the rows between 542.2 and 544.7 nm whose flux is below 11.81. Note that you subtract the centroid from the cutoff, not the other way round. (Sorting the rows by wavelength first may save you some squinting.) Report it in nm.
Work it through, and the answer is -9.63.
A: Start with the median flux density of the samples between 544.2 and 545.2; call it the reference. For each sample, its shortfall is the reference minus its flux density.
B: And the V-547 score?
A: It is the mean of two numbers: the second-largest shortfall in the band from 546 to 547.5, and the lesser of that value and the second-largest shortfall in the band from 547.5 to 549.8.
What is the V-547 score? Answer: 0.1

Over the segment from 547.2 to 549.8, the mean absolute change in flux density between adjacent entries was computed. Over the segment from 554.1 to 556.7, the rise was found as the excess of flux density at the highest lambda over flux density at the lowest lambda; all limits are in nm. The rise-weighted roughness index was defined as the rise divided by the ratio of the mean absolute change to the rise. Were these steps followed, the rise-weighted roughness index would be 2.6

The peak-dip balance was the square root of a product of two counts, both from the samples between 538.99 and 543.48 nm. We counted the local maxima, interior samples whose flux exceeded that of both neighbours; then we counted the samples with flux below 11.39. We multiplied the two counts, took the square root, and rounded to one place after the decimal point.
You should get 6.7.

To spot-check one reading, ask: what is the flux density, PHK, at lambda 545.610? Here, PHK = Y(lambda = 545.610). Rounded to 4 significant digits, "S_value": 12.29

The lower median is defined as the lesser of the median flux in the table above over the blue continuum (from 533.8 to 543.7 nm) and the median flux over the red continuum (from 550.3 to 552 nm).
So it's 11.44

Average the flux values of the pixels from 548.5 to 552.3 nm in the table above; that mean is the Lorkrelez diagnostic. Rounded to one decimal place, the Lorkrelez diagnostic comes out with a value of 11.6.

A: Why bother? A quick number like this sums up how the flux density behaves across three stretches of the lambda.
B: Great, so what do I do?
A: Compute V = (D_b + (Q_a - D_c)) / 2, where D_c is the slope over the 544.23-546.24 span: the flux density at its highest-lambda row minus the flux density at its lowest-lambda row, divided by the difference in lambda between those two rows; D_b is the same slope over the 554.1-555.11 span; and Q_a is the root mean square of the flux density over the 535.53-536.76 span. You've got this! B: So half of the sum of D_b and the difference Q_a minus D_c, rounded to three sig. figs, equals 5.97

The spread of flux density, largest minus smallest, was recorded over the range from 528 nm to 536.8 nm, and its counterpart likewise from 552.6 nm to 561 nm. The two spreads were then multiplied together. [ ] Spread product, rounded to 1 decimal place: 8.1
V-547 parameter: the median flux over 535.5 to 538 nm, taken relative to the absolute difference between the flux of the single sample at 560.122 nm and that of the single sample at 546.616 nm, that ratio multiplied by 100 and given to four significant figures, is 2709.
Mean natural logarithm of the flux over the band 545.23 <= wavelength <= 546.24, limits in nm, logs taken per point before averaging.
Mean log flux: 2.44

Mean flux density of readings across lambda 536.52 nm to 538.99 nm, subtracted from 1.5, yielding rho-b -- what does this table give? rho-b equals -10.38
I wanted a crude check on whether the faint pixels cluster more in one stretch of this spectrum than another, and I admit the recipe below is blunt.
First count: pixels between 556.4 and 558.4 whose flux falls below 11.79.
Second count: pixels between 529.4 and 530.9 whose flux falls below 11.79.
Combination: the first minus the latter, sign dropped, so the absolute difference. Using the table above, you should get 1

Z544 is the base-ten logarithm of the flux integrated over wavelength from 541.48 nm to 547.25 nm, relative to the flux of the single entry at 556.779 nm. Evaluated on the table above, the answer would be 0.769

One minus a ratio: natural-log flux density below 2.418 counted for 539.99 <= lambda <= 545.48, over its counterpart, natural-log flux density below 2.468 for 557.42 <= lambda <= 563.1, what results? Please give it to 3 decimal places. 0.400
